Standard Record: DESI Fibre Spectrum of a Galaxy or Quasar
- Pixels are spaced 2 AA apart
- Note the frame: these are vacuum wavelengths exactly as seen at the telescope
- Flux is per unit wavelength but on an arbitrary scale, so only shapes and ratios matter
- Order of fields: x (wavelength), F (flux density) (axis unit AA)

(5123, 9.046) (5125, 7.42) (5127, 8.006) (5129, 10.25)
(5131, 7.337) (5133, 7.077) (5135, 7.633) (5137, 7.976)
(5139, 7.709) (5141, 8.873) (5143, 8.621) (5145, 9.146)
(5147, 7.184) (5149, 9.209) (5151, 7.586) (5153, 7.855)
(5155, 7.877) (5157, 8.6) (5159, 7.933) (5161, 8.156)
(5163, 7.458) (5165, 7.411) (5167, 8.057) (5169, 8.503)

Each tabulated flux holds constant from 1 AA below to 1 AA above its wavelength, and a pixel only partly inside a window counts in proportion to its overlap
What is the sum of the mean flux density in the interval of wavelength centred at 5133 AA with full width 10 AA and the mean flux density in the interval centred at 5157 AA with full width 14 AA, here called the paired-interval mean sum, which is 16.0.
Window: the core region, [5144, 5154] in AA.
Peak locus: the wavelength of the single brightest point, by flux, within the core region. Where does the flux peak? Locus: 5149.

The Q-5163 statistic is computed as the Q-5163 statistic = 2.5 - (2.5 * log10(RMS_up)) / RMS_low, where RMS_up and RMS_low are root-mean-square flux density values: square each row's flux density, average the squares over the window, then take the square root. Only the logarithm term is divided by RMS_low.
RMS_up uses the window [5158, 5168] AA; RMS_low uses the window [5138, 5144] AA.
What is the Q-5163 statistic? 2.23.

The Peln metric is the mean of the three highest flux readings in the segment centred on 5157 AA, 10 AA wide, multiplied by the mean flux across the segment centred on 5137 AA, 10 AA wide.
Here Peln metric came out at 65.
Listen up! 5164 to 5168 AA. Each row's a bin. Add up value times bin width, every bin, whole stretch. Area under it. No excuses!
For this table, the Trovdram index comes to 31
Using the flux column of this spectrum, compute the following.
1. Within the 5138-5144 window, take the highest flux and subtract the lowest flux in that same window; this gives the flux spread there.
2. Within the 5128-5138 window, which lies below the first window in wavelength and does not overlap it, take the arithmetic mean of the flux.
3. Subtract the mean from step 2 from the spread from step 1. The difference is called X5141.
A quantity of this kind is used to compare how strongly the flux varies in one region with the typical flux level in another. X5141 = -6.9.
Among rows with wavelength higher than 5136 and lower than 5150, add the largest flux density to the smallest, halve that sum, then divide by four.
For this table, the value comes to 2.05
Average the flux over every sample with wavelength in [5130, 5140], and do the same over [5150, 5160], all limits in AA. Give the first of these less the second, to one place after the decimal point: -0.4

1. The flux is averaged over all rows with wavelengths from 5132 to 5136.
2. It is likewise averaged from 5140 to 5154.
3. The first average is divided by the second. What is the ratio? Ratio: 0.88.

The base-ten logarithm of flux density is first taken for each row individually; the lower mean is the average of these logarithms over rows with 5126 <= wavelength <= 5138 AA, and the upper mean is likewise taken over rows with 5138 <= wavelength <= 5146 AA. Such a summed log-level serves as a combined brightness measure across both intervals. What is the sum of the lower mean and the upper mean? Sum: 1.84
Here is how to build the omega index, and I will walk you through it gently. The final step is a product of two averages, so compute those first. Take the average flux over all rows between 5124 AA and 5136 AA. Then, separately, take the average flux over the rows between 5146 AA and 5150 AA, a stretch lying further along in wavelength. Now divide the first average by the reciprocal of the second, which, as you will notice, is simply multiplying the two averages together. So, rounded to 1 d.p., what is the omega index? 65.2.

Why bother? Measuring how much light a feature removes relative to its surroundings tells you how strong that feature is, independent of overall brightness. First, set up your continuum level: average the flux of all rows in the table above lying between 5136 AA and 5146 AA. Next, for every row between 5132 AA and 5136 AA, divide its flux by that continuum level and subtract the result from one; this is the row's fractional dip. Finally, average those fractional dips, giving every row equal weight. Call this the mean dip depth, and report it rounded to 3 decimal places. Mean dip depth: 0.131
